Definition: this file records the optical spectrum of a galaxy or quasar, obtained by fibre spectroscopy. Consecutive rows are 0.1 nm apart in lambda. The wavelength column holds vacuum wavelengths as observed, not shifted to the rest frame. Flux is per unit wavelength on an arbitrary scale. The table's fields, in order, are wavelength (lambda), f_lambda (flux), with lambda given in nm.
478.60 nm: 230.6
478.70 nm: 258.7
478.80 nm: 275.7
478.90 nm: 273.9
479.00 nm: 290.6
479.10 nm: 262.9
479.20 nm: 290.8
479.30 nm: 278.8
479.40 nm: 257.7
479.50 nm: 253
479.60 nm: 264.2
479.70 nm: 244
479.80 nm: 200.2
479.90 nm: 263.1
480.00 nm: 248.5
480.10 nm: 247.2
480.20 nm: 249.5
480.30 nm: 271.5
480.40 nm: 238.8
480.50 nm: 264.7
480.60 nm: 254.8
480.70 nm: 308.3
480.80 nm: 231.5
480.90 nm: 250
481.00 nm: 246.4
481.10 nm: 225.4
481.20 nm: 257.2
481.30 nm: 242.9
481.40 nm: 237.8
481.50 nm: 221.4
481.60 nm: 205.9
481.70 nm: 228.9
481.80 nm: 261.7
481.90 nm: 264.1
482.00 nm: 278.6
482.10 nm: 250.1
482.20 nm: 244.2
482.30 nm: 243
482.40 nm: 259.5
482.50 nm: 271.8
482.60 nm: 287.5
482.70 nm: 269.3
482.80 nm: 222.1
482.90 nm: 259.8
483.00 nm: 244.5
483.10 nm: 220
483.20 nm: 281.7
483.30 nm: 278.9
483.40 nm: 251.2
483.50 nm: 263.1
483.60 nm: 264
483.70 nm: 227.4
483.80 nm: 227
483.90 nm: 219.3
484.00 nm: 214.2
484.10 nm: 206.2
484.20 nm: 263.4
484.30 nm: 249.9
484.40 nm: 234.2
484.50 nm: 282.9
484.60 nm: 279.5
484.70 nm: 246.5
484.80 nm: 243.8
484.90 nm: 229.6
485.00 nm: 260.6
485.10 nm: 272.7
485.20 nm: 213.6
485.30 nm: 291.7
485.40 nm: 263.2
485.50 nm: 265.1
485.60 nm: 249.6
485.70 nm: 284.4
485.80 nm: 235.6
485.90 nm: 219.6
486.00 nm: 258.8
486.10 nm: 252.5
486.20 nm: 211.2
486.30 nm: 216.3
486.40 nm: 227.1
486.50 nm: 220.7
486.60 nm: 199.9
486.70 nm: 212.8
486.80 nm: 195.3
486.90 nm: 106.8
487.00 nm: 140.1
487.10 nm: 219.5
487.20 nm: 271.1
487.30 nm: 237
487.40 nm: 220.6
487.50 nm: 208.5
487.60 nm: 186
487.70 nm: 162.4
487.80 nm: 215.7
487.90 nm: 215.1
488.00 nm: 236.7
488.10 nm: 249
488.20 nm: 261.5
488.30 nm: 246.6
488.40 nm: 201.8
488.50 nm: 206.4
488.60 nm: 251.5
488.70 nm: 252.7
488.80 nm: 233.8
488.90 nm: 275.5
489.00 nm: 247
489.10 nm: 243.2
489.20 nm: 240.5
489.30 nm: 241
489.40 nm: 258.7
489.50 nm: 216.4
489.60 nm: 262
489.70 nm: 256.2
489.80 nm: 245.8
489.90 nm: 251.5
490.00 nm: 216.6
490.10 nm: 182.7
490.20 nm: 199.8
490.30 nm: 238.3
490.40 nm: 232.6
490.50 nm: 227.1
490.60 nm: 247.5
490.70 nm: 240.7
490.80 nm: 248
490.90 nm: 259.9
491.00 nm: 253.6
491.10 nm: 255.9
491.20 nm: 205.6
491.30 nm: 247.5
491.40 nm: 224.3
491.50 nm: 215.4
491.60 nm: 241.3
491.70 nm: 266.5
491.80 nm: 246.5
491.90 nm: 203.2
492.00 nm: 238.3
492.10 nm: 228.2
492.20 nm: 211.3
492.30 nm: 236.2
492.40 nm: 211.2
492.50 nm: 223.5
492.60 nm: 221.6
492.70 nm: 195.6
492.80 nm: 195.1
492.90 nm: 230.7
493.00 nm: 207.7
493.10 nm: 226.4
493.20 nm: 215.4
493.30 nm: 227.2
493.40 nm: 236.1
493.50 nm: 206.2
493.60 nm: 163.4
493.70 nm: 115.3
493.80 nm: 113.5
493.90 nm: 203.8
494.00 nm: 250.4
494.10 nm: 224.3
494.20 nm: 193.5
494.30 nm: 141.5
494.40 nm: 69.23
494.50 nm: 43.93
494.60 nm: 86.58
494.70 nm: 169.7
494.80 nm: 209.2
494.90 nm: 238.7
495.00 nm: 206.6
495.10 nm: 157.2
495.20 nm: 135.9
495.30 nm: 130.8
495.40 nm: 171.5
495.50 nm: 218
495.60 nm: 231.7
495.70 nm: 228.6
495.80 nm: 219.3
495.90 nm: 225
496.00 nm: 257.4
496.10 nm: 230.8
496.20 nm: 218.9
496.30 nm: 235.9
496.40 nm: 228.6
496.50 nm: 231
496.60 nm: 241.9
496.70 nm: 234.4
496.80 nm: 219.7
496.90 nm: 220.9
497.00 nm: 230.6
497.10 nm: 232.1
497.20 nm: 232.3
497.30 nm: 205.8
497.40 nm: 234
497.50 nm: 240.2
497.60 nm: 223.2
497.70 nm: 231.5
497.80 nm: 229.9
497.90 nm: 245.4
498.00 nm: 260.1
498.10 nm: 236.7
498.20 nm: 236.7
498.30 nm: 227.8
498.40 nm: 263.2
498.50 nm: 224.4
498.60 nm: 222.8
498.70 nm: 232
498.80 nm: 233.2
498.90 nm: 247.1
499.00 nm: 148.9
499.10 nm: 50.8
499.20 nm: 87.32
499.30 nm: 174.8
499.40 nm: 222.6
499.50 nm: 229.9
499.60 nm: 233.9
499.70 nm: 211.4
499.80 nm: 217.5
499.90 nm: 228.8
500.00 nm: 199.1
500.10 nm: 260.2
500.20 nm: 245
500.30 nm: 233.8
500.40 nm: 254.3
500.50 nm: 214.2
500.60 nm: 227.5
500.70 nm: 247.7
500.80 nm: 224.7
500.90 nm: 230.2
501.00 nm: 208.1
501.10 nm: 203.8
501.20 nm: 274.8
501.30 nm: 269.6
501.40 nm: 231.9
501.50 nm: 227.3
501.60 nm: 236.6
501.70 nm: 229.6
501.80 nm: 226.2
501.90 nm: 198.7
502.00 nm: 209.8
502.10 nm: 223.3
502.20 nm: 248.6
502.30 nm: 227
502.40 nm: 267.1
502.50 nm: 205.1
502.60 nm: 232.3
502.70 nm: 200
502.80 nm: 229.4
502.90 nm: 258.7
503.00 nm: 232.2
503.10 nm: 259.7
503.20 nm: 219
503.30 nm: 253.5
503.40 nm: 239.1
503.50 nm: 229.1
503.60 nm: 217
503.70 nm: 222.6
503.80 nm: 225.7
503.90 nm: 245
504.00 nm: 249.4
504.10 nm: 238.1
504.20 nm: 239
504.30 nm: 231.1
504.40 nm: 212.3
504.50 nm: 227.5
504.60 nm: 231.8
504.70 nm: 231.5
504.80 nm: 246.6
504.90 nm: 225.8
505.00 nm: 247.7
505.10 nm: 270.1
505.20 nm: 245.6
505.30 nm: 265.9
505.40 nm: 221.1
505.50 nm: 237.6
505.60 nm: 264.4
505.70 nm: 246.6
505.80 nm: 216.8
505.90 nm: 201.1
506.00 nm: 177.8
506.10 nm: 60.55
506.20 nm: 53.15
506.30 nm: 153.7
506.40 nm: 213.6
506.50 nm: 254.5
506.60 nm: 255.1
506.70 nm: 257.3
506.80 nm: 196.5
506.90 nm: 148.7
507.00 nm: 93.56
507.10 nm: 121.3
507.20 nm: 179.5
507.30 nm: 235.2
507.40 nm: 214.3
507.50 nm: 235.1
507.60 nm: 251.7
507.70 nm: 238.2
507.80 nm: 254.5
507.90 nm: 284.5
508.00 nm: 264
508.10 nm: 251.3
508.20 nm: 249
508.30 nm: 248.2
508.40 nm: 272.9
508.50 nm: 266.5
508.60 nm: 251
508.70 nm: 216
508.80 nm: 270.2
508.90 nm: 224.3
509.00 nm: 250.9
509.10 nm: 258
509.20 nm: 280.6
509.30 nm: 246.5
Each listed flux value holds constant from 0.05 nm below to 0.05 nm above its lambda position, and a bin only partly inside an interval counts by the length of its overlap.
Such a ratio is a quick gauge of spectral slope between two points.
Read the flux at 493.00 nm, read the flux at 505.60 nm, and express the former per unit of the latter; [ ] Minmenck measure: 0.79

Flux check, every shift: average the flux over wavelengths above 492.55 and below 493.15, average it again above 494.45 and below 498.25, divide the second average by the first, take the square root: 1.00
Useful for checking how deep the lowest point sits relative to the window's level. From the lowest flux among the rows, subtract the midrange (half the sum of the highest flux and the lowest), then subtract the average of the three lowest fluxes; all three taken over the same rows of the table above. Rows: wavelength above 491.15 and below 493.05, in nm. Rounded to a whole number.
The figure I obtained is -234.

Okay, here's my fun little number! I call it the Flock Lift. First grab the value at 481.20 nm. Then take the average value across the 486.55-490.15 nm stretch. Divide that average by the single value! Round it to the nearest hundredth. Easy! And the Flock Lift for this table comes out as 0.87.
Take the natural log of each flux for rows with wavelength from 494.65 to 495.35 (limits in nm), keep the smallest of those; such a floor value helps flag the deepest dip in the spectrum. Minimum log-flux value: 4.87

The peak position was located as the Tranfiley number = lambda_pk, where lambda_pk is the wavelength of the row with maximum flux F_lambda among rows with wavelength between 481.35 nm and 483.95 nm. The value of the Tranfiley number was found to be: 482.60 nm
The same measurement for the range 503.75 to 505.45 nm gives 505.10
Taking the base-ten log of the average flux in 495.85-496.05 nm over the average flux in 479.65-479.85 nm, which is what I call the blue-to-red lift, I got 0.04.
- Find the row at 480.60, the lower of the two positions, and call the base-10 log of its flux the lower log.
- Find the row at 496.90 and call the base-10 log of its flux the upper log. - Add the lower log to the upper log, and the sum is 4.75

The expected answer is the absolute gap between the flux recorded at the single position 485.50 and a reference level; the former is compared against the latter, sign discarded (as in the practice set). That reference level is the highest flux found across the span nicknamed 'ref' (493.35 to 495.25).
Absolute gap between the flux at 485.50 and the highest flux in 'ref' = 15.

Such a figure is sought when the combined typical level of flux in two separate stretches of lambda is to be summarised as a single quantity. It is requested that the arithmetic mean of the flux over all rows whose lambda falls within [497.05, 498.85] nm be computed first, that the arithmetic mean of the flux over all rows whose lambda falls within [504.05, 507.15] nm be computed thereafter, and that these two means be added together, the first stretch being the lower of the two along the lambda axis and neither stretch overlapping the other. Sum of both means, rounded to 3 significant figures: 443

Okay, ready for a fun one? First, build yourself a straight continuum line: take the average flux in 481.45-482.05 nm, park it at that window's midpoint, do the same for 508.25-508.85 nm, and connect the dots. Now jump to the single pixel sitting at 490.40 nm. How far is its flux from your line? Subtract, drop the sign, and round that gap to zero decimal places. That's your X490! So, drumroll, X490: 14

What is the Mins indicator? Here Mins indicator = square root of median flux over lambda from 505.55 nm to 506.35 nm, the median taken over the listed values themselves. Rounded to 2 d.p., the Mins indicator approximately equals 13.76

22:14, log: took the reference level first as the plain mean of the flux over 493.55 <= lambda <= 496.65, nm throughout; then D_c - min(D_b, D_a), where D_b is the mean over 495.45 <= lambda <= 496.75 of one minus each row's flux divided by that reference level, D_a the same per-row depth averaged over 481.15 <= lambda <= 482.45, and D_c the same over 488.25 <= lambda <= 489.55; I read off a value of 0.033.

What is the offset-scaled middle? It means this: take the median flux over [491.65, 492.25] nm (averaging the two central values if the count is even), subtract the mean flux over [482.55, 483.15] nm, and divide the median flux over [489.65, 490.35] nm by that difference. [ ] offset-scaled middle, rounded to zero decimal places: -14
